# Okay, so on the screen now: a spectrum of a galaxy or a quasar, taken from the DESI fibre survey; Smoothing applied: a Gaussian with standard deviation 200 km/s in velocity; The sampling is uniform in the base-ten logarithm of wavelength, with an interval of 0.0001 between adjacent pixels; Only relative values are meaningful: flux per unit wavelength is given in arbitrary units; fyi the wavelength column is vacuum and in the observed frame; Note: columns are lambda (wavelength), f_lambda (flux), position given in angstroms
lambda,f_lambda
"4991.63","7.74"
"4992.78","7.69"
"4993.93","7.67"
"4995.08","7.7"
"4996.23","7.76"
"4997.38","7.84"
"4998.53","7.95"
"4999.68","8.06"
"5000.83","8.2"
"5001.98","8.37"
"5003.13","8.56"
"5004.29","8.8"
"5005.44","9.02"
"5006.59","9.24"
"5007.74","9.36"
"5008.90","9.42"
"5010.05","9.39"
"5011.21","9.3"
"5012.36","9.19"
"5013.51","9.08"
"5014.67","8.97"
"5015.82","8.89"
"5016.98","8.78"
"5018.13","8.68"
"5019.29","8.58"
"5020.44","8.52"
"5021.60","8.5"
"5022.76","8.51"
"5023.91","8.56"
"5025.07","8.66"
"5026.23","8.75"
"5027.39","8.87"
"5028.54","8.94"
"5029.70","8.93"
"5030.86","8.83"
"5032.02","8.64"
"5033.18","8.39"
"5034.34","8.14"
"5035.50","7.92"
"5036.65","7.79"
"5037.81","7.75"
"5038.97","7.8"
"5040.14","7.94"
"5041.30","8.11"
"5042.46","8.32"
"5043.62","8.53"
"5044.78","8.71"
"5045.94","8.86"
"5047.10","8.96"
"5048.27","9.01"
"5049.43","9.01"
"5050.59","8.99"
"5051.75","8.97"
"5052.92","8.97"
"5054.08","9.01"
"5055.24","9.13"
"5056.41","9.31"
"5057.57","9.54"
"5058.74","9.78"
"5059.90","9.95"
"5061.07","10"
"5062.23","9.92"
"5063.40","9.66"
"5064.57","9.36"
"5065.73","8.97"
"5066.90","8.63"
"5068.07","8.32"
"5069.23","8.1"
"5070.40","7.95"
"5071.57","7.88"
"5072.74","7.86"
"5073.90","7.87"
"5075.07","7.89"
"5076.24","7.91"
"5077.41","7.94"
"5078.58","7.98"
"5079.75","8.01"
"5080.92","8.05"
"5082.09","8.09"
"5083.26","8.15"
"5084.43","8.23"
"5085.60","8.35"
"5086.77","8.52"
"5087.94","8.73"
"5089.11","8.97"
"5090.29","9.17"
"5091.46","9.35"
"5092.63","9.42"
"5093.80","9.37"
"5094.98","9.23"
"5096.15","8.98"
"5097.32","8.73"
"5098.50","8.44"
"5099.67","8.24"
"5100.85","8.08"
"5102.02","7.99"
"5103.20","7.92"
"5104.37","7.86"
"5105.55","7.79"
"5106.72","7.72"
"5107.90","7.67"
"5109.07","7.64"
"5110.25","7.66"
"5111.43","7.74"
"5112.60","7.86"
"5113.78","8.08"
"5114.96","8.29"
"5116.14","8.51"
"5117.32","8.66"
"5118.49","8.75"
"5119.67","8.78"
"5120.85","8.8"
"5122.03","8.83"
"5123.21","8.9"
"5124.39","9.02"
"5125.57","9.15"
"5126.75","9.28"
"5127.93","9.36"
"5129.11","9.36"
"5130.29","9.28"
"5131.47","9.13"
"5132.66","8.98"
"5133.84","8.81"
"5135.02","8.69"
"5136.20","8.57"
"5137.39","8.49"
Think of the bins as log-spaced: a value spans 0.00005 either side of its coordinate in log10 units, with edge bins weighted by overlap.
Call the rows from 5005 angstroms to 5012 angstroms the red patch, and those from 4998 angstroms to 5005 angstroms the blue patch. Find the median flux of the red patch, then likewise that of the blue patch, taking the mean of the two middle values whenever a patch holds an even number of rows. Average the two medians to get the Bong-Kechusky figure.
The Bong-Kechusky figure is 8.81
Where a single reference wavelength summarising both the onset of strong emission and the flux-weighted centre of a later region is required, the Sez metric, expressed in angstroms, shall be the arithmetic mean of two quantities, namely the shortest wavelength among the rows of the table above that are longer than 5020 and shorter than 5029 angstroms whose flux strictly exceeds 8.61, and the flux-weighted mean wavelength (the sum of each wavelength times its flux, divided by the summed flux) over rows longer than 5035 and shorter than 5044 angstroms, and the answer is 5032.3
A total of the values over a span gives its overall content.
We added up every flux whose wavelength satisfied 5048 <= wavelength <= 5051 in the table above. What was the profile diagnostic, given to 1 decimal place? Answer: 27.0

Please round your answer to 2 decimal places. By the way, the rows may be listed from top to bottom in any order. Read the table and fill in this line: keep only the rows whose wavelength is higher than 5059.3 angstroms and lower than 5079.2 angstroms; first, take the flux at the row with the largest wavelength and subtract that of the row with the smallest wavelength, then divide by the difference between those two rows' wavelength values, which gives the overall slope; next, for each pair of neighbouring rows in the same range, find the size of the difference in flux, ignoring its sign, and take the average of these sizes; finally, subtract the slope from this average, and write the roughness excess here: 0.25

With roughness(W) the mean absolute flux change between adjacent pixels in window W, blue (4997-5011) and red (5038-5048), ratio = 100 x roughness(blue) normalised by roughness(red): 88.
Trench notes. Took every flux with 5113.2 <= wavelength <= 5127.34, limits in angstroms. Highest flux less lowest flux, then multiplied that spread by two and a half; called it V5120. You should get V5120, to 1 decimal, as 3.0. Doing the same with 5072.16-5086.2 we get 1.2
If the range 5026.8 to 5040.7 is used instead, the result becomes 3.0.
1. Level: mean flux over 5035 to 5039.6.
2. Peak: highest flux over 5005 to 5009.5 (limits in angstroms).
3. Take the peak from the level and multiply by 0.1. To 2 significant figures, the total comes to -0.16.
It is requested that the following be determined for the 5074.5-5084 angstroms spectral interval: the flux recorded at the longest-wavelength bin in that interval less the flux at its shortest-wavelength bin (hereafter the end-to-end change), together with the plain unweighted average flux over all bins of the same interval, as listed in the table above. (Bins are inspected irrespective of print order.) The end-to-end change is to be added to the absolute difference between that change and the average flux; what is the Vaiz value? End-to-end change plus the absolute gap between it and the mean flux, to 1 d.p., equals 8.0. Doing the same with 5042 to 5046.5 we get 8.6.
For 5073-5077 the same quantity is 7.9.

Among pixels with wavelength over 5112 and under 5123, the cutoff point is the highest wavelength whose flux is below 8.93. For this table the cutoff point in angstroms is 5122.03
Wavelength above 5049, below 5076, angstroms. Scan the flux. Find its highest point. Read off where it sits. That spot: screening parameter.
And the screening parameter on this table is 5061.07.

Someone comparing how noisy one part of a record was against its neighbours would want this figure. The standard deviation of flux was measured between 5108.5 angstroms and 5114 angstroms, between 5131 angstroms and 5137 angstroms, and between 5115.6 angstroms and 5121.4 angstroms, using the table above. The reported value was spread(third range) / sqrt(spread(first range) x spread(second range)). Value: 0.6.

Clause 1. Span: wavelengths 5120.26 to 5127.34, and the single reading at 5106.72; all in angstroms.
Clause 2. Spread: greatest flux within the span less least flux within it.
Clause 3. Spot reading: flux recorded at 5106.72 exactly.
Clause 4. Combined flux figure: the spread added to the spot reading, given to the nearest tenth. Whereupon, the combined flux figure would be 8.2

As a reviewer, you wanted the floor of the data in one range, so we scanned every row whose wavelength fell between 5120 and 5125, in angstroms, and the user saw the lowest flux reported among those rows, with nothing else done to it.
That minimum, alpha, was 8.8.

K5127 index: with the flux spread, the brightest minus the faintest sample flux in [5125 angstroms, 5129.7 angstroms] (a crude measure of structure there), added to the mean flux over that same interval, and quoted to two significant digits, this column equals 9.5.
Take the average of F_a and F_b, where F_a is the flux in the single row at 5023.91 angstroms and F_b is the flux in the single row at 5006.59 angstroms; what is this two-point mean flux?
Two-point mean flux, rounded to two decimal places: 8.90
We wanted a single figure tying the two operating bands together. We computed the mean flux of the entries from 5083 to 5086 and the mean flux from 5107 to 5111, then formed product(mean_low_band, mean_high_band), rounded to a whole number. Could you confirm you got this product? 63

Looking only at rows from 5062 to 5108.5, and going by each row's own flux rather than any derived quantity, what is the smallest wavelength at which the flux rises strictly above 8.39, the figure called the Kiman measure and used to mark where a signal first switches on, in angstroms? 5062.23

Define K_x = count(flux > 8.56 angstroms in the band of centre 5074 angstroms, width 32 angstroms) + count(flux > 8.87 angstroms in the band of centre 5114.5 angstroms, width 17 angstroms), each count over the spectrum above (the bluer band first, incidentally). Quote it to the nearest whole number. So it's 10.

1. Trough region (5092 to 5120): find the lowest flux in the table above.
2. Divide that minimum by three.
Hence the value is 2.55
